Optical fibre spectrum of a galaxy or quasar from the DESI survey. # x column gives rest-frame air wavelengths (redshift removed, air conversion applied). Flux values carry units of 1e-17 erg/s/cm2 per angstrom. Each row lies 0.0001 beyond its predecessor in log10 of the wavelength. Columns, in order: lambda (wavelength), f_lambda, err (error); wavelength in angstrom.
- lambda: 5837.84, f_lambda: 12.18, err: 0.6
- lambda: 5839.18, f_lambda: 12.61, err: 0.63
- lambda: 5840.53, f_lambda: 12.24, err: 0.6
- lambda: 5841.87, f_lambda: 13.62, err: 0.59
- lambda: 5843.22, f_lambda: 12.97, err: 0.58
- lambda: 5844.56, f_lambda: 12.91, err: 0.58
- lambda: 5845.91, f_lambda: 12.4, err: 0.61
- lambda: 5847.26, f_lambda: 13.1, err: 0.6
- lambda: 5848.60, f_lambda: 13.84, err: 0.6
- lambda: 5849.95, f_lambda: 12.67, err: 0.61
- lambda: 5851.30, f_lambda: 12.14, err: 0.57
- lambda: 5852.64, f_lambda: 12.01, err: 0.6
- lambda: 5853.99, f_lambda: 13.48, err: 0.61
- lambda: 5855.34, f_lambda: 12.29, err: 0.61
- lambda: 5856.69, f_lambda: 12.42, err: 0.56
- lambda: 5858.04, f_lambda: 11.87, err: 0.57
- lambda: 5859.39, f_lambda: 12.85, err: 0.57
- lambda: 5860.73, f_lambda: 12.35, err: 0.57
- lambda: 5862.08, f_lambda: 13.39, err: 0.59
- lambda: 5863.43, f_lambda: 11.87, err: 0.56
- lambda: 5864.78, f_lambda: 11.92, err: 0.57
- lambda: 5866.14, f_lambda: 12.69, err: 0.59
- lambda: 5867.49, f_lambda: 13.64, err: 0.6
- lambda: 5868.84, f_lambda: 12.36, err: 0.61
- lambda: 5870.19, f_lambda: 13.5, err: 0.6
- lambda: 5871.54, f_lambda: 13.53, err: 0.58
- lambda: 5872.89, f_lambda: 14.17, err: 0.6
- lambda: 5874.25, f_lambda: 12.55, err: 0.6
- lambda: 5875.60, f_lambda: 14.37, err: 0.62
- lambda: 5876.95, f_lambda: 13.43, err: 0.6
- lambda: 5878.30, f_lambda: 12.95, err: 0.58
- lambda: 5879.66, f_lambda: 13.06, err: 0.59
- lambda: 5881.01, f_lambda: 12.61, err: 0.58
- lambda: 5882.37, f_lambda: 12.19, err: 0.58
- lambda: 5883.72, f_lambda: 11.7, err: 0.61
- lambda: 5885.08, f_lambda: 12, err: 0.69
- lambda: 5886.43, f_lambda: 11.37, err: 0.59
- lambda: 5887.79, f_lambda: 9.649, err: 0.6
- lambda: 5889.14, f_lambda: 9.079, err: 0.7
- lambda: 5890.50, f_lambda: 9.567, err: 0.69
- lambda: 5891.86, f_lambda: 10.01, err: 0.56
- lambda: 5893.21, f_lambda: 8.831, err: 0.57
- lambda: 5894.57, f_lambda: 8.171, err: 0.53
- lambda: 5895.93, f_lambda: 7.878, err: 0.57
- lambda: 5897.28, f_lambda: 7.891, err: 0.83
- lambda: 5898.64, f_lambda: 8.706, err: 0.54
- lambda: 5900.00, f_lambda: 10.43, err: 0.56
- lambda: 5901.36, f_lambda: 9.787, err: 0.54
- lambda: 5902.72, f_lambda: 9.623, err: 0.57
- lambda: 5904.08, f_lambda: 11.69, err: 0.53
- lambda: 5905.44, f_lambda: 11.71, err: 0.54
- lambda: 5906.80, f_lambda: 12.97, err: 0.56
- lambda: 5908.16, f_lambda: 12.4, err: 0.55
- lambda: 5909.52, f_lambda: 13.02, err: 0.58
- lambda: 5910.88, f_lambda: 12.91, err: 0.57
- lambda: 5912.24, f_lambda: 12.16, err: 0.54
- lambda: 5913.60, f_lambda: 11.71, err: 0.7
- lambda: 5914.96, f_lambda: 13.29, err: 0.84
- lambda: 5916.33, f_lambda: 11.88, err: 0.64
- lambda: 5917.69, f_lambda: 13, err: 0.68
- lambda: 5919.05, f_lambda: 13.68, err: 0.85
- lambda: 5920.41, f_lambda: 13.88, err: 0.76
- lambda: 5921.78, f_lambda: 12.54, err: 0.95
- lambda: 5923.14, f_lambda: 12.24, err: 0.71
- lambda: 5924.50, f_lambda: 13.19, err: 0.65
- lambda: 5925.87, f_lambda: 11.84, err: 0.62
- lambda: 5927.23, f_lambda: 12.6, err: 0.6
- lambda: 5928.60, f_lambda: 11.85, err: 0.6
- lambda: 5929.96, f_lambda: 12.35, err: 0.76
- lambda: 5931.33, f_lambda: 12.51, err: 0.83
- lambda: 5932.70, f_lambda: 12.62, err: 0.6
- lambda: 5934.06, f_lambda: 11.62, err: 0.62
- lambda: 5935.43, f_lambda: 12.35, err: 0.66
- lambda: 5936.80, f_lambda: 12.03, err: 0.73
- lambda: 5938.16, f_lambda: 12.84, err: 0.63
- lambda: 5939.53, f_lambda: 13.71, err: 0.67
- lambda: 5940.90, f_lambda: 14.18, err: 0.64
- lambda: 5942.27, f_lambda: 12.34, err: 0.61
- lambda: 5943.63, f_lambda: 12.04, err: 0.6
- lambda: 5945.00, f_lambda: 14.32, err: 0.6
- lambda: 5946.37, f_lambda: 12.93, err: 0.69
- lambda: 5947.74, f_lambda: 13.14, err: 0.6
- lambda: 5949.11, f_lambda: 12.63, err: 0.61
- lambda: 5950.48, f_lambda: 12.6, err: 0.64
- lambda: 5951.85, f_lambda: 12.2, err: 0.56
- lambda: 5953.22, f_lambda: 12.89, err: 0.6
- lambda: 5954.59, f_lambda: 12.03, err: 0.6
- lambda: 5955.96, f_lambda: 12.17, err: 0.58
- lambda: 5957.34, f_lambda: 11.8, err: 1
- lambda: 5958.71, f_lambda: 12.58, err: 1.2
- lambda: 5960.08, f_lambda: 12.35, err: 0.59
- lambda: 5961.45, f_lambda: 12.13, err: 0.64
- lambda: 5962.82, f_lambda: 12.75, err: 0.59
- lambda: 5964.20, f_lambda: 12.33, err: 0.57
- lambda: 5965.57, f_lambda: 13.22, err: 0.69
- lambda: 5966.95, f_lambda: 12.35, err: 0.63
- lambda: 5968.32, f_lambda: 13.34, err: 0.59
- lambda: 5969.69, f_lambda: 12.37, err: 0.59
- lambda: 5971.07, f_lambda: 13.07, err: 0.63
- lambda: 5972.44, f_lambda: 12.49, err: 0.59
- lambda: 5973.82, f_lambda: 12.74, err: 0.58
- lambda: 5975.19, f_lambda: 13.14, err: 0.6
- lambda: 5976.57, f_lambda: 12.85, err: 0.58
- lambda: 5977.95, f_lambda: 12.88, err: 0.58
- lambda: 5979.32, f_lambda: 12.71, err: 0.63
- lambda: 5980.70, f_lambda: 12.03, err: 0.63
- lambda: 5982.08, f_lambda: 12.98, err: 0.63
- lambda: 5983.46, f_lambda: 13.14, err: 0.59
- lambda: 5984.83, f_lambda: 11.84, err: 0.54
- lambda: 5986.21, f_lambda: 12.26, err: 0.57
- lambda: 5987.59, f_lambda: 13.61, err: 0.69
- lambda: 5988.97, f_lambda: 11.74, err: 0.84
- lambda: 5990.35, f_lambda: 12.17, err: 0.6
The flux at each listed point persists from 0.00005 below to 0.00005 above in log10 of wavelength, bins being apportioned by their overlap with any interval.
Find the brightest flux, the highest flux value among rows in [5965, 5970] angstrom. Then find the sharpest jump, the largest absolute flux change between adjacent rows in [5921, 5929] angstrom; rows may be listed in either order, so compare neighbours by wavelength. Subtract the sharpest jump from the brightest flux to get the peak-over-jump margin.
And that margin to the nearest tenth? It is 12.0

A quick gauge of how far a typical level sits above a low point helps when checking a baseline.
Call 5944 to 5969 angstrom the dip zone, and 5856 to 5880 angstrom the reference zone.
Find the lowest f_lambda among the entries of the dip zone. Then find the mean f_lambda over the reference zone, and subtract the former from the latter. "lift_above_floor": 1.1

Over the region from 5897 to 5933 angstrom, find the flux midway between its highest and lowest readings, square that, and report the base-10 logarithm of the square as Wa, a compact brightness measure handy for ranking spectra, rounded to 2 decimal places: 2.07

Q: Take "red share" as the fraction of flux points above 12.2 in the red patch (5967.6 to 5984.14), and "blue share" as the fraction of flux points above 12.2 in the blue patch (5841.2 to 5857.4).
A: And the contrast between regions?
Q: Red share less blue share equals 0.1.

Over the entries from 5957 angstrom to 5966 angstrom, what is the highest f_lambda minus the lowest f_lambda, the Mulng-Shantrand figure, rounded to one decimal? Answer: 1.4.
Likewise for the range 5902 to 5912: 3.4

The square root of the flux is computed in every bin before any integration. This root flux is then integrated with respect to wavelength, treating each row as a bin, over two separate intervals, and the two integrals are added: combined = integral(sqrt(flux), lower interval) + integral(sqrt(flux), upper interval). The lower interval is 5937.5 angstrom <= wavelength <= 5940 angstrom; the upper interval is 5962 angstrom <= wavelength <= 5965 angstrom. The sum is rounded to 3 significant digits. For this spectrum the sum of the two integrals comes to 19.7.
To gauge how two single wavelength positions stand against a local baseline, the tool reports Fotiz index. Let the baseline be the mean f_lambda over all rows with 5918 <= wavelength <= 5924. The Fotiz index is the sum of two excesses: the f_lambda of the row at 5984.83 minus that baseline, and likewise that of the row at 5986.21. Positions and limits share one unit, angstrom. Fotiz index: -2.1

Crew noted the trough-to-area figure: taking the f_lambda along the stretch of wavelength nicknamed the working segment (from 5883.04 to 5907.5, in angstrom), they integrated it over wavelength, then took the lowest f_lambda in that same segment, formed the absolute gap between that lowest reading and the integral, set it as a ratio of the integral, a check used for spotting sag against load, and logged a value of 0.968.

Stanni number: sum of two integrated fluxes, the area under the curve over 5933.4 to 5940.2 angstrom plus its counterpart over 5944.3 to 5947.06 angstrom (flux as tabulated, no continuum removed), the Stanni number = 123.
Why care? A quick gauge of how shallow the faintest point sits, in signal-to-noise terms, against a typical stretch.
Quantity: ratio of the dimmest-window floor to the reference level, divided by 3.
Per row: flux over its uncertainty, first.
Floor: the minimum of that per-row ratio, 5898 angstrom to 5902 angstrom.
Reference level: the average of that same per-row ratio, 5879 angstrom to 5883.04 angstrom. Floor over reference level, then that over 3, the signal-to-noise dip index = 0.25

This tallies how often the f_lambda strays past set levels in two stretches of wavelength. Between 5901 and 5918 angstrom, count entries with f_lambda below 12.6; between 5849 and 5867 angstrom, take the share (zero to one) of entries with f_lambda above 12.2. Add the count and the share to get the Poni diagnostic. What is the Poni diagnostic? 8.6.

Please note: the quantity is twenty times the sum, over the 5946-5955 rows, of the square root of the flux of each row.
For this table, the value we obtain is 498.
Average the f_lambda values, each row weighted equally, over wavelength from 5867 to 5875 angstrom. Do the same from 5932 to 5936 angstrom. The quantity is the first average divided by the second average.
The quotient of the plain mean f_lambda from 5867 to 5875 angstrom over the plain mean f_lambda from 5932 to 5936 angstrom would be 1.1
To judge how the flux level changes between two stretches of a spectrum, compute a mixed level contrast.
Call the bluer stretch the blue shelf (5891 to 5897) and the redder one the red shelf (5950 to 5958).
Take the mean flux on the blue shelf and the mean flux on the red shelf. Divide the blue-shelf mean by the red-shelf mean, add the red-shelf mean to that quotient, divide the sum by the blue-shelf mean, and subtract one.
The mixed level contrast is 0.5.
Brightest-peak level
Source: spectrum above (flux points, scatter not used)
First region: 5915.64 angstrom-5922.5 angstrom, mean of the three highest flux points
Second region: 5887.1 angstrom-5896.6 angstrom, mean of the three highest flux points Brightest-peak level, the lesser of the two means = 9.7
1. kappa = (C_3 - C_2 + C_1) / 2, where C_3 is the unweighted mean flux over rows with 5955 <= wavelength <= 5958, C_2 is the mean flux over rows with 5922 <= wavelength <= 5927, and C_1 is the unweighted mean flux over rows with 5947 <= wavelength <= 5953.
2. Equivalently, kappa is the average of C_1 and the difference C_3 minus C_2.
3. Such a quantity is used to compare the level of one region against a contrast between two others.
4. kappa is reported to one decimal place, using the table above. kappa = 6.1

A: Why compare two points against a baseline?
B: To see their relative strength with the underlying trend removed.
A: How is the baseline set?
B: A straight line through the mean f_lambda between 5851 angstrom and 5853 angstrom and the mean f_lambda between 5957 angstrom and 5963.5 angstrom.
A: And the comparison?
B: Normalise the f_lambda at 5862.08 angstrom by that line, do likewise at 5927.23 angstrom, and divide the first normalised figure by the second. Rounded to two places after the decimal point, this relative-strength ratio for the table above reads 1.08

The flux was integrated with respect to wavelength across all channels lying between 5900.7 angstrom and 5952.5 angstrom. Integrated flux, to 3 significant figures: 647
